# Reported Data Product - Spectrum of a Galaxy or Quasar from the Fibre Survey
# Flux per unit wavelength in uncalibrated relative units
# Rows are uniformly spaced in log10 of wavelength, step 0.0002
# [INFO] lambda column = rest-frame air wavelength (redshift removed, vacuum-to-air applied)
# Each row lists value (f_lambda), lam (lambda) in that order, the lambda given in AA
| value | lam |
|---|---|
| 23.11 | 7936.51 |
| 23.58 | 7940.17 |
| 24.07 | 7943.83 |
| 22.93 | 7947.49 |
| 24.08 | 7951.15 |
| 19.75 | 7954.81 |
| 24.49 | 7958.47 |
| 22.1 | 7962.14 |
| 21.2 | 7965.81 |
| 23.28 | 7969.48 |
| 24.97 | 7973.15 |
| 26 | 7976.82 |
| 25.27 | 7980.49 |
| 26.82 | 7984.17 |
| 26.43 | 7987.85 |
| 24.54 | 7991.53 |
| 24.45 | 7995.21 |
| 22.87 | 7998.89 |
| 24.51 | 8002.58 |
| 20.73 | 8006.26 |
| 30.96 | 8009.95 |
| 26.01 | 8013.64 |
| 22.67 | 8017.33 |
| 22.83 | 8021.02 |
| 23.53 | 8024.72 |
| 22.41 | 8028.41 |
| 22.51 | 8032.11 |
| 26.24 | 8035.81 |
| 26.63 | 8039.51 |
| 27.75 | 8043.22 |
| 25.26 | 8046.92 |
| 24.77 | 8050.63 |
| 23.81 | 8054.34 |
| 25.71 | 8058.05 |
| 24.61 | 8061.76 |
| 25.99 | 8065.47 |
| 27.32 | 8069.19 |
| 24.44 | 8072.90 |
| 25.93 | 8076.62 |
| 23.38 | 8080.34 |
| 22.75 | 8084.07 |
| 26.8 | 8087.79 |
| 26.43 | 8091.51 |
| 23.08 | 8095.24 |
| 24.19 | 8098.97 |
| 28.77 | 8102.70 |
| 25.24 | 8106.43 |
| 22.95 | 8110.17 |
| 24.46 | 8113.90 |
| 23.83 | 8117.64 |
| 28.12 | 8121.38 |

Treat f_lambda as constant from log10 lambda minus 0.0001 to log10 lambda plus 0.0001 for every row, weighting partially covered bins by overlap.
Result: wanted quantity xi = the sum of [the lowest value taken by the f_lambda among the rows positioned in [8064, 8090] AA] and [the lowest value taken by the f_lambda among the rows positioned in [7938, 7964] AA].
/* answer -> 42.5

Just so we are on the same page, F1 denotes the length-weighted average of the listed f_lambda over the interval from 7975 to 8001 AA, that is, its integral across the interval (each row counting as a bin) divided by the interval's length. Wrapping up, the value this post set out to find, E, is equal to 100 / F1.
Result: 3.97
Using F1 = 25.2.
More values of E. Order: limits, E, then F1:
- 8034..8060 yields 3.89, 25.7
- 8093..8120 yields 4.04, 24.7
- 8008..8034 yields 4.10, 24.4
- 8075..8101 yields 4.05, 24.7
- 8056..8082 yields 3.94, 25.3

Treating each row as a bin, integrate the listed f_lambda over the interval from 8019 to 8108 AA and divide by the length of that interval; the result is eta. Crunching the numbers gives 25.0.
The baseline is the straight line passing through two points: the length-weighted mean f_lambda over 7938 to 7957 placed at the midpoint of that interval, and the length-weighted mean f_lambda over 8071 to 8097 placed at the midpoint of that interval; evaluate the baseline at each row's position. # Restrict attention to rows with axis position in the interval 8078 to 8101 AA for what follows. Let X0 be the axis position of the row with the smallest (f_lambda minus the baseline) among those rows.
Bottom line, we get 8084.07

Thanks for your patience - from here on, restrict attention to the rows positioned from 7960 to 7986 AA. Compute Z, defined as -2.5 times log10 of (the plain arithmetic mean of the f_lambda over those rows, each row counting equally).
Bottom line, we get -3.46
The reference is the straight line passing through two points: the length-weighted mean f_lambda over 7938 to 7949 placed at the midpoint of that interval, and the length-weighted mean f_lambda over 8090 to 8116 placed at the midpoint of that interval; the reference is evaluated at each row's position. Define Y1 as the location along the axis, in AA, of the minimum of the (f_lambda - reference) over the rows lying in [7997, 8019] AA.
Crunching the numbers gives 8006.26 AA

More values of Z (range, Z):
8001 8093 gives -3.49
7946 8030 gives -3.45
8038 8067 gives -3.52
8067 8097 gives -3.50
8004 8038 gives -3.46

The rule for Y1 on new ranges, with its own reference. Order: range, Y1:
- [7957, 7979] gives 7965.81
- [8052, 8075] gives 8054.34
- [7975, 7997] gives 7995.21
